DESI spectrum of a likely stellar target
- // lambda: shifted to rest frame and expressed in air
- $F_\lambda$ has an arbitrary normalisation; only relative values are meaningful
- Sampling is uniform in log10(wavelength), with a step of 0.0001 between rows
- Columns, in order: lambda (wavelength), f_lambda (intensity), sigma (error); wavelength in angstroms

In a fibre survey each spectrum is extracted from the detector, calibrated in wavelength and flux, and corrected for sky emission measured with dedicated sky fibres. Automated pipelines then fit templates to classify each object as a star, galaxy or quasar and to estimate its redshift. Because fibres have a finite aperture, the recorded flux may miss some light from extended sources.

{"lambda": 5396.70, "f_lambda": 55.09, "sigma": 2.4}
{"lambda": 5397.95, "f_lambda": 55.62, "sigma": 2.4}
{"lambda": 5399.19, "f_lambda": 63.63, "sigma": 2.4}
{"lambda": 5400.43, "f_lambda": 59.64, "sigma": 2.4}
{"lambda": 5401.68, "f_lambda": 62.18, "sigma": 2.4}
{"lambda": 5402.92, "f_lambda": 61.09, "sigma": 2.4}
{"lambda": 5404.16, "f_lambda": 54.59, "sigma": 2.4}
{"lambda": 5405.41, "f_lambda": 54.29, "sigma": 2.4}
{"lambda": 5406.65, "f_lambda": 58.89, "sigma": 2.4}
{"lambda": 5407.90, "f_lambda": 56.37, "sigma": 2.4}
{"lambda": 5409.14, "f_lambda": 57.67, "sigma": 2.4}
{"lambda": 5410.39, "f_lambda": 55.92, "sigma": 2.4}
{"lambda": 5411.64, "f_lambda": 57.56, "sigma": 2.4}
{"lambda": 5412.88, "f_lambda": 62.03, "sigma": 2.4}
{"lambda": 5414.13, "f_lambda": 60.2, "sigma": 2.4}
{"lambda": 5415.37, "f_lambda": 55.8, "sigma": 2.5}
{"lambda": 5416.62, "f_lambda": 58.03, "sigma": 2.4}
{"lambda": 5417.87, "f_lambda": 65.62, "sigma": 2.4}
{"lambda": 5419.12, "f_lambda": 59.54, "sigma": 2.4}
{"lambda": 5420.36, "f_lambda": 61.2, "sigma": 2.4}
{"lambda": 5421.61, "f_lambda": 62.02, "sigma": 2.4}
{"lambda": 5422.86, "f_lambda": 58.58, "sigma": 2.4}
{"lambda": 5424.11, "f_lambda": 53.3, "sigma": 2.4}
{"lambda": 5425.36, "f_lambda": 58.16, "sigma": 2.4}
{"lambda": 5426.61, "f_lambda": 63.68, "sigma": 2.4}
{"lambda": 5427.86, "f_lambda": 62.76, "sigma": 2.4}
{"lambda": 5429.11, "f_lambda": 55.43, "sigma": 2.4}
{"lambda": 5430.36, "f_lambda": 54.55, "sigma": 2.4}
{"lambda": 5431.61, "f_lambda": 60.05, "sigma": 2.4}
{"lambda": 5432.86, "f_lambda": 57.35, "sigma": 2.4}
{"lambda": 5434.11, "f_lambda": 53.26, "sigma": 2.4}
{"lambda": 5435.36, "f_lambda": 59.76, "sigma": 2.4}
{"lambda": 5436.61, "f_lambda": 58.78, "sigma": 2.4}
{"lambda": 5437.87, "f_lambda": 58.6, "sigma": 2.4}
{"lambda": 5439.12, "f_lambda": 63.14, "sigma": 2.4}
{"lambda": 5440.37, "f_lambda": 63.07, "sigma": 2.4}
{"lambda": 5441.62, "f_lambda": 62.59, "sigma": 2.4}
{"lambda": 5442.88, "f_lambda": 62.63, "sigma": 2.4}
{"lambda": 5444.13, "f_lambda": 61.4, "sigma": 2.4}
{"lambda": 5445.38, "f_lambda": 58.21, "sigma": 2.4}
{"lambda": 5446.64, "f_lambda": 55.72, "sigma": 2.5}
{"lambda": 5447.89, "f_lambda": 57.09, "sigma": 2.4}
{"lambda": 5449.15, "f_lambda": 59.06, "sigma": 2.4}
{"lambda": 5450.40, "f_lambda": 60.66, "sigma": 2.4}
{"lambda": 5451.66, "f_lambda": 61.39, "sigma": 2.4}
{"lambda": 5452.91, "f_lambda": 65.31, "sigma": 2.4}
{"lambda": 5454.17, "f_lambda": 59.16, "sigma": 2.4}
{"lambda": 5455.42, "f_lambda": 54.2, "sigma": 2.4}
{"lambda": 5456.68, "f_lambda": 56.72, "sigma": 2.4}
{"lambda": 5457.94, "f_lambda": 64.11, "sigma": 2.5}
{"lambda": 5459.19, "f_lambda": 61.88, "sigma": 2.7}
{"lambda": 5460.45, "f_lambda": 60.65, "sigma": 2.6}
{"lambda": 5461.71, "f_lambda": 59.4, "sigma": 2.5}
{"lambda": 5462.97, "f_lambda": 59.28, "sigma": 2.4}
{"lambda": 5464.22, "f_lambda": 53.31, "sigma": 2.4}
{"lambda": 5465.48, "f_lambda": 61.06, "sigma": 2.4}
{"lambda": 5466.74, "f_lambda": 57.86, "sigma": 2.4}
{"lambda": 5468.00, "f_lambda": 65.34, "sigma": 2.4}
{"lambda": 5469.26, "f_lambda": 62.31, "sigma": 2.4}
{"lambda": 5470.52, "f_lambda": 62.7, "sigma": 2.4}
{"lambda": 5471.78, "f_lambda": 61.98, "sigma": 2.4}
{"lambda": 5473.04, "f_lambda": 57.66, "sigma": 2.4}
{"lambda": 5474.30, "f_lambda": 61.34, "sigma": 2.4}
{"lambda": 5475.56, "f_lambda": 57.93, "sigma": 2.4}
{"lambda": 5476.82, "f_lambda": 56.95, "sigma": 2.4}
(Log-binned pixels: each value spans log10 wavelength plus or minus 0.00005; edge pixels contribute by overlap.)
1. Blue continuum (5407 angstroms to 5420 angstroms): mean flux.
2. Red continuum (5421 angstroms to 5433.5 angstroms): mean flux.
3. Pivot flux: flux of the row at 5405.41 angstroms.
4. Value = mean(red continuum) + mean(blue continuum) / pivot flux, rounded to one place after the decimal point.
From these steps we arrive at 59.7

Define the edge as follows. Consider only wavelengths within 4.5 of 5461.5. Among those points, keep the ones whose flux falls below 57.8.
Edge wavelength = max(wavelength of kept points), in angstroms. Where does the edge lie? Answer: 5464.22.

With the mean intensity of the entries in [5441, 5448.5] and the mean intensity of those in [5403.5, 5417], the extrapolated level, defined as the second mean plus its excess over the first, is 55.2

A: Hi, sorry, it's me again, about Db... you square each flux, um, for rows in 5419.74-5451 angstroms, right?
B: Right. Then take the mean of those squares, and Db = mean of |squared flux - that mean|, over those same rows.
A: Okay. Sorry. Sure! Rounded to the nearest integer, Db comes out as 303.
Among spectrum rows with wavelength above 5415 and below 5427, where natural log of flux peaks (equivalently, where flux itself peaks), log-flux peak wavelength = 5417.87 angstroms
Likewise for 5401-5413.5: 5401.68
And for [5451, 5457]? 5452.91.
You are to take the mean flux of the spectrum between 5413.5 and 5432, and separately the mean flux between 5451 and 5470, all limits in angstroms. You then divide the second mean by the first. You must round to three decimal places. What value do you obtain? 1.015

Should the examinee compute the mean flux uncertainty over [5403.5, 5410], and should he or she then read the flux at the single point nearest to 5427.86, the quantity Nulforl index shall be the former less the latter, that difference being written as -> -60.4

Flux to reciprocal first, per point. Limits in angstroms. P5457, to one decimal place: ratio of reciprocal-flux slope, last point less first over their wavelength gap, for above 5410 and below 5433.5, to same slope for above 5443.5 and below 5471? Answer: 1.6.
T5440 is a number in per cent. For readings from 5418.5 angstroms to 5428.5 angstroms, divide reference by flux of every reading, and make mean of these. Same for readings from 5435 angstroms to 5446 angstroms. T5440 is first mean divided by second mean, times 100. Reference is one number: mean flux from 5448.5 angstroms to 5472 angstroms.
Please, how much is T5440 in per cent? 102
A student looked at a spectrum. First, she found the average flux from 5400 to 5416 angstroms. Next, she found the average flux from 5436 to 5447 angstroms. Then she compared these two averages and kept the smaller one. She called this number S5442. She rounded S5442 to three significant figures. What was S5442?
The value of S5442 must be 58.2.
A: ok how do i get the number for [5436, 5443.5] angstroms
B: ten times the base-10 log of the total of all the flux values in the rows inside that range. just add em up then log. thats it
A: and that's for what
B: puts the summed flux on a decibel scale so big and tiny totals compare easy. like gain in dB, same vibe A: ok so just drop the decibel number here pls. 25.67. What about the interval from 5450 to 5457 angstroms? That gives 25.53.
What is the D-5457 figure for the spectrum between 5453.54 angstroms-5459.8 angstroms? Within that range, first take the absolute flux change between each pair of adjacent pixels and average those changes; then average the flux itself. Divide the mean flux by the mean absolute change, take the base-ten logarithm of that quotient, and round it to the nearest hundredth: 1.14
